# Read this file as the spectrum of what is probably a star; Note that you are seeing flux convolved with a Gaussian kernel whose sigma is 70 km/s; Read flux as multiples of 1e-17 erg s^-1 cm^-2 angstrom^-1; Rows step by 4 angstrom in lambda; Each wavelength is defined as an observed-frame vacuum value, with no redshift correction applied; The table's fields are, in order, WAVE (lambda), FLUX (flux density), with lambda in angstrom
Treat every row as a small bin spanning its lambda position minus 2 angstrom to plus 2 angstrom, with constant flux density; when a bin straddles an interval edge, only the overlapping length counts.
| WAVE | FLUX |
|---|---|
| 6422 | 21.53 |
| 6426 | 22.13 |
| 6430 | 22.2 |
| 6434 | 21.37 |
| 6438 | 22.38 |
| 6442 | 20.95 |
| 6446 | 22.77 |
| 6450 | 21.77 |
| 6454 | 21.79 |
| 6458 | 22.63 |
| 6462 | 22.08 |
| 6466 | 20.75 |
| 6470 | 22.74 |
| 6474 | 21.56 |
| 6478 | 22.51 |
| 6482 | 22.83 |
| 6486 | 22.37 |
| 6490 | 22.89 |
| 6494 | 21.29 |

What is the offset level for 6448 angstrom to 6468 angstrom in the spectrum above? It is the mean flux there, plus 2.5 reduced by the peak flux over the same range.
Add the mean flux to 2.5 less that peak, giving 1.67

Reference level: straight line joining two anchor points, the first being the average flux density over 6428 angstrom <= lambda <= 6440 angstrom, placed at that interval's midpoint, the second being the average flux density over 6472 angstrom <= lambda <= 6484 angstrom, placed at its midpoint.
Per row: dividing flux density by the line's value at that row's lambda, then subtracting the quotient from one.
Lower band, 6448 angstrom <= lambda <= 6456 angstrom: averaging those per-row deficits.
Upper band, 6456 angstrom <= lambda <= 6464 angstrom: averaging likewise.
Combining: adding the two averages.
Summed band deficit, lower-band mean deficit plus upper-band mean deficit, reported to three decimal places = 0.007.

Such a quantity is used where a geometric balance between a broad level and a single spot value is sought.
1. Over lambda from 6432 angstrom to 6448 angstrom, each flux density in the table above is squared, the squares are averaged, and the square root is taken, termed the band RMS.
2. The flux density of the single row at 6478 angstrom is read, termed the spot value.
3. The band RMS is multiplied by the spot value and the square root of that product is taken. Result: 22.2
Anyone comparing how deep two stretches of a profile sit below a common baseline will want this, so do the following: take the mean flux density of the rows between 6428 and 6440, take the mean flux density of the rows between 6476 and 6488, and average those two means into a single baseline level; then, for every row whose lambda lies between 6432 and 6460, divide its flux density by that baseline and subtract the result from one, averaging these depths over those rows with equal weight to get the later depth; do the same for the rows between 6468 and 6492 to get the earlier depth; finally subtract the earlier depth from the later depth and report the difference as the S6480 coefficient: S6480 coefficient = 0.024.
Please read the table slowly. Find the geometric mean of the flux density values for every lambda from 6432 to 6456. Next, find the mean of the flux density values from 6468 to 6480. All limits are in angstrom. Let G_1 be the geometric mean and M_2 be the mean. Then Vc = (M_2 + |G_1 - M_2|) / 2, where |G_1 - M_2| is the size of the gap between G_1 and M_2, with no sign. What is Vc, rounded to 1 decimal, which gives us 11.4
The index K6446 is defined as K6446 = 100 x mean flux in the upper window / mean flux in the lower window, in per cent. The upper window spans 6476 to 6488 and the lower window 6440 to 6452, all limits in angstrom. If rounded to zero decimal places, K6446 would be 103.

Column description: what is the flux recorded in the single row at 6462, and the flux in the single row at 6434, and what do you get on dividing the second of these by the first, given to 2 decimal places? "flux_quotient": 0.97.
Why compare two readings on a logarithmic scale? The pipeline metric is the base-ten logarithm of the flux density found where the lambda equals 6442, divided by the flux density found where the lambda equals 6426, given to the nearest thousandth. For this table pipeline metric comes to -0.024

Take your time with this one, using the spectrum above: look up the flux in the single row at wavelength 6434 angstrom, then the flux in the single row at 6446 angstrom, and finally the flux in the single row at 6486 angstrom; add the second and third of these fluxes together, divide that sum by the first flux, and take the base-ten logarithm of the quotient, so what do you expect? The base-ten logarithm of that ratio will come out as 0.32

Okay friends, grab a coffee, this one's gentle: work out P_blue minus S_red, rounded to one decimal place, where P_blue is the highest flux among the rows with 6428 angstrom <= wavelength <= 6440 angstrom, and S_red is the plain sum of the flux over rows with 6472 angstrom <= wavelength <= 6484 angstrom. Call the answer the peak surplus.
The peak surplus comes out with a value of -44.5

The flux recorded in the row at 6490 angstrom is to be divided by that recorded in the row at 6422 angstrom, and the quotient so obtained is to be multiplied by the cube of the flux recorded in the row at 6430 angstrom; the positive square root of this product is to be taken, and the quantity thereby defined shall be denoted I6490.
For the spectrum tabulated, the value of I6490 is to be 108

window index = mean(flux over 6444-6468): 22.0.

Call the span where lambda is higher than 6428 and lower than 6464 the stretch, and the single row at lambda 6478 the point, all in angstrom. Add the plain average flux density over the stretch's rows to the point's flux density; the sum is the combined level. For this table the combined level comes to 44.5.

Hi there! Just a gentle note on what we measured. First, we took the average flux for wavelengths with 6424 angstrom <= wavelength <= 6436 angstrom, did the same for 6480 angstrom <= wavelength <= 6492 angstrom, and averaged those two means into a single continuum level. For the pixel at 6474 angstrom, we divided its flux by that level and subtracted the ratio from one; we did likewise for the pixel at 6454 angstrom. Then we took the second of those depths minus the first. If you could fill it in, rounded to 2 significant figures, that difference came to -0.010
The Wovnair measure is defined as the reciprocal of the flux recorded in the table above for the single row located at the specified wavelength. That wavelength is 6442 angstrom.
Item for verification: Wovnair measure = 0.048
